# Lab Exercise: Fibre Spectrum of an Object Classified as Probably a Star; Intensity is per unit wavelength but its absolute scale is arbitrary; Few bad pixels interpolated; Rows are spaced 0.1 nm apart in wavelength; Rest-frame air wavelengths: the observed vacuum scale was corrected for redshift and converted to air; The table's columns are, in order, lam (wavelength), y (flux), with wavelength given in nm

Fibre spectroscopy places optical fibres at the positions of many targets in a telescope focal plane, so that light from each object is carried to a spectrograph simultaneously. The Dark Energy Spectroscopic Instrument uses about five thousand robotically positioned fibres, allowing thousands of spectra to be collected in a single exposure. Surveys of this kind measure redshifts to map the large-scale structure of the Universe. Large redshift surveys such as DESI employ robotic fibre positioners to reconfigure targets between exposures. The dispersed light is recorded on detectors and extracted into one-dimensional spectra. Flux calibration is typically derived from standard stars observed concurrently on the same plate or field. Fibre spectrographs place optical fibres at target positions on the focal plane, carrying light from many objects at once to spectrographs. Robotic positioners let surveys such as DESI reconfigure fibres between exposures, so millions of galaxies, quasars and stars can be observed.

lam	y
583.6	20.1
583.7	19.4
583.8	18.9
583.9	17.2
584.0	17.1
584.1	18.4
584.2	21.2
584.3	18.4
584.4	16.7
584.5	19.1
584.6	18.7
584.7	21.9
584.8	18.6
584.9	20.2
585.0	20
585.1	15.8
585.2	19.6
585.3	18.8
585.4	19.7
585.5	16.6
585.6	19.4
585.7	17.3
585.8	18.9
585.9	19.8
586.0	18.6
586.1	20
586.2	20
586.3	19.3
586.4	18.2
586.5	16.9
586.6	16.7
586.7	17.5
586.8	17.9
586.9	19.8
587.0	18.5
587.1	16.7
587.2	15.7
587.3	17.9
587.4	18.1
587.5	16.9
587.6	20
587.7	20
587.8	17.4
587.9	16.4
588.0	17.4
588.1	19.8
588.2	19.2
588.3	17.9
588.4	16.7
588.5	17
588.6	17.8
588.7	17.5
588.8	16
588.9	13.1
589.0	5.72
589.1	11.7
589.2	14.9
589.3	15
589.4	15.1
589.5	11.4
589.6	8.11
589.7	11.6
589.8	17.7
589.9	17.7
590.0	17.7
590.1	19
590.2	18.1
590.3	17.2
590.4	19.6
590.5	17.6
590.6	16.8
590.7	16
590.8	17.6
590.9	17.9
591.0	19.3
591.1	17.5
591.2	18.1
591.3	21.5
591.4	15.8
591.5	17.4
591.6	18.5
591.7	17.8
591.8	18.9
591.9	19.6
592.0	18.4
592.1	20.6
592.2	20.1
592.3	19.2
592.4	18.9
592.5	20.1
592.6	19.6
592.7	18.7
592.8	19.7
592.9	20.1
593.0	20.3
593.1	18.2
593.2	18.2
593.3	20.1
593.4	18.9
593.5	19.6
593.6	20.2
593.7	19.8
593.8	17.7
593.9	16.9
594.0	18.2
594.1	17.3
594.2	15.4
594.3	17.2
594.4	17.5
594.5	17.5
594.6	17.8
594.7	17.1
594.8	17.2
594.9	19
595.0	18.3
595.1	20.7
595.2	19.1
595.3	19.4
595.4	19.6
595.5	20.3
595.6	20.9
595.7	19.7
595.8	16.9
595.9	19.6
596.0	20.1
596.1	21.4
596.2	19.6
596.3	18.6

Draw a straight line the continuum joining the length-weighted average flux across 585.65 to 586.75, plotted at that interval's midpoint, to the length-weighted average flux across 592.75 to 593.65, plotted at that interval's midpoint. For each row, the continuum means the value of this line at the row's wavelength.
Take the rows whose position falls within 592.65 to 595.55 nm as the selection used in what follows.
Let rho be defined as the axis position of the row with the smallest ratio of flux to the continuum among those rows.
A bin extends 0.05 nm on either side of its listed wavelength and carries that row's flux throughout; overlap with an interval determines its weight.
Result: 594.2 nm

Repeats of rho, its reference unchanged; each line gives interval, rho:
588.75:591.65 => 589.0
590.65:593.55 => 591.4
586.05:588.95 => 588.9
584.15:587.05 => 585.1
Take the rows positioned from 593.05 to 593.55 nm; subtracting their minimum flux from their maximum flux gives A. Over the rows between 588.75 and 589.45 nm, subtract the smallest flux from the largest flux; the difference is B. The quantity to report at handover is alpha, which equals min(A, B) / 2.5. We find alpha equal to 0.76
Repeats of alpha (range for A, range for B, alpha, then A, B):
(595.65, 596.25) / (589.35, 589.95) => 1.80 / 4.5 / 9.6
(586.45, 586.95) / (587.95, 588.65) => 1.24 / 3.1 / 3.1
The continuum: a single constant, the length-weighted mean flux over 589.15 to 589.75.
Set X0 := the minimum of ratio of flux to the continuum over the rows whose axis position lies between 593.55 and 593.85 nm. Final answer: 1.40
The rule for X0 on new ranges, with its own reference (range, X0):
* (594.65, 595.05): 1.35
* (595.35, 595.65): 1.55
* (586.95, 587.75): 1.24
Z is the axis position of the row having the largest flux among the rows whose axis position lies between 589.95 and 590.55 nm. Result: 590.4 nm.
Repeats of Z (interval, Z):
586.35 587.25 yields 586.9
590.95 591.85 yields 591.3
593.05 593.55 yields 593.3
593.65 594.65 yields 593.7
